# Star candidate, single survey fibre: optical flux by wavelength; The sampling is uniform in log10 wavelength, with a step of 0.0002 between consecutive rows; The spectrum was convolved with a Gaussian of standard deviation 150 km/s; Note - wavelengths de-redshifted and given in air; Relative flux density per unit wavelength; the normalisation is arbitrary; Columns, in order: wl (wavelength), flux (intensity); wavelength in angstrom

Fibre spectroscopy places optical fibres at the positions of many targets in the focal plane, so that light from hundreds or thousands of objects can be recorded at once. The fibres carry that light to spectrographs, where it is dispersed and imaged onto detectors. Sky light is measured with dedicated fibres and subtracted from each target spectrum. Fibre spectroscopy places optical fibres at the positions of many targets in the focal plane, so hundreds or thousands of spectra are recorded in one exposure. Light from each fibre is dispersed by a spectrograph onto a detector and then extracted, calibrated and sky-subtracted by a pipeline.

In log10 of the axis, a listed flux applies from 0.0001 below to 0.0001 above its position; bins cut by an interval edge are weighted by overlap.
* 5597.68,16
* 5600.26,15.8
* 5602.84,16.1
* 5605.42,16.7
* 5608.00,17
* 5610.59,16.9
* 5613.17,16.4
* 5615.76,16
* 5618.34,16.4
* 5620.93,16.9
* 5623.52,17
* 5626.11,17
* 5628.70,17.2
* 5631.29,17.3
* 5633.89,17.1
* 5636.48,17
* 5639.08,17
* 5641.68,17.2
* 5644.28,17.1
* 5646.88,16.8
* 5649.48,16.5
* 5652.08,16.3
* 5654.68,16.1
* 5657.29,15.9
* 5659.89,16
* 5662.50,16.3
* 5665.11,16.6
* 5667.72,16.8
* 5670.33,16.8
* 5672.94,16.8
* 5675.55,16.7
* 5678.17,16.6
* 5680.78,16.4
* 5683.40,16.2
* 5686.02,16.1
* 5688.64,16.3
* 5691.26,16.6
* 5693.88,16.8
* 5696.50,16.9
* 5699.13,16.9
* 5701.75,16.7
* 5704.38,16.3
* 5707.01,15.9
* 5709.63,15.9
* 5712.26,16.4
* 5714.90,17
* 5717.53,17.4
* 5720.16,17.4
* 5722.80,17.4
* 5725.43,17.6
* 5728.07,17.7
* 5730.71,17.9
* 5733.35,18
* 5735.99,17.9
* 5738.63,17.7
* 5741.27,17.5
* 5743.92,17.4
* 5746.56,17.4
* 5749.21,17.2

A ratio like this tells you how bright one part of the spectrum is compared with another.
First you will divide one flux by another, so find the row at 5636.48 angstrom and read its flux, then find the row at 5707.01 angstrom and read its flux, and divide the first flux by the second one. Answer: 1.07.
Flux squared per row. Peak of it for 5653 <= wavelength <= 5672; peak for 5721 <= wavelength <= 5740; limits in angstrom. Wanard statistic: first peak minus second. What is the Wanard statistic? -42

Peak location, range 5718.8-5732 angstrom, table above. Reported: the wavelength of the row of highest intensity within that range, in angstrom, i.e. 5730.71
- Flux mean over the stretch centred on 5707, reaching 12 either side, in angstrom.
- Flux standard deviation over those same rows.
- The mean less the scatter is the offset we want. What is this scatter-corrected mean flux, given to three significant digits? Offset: 16.1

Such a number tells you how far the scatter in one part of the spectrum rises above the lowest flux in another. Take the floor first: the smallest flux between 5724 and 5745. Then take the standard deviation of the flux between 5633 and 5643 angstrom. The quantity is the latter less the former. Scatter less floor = -17.3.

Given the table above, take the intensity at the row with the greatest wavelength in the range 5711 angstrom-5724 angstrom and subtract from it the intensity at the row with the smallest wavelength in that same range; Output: 1.0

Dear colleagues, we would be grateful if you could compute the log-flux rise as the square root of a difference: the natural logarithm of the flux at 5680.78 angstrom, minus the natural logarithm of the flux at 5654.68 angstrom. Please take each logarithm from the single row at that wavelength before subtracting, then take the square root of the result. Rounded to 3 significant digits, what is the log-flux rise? 0.136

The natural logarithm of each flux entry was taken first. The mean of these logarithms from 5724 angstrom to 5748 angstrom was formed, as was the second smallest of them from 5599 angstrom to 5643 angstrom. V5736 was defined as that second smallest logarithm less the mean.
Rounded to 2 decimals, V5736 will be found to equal -0.10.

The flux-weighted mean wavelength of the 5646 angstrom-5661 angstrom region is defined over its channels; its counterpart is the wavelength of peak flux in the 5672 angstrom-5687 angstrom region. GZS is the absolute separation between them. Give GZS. 19.6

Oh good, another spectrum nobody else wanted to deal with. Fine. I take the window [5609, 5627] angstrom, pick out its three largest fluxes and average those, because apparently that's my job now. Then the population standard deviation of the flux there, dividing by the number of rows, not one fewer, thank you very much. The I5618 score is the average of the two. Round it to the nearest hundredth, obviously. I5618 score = 8.66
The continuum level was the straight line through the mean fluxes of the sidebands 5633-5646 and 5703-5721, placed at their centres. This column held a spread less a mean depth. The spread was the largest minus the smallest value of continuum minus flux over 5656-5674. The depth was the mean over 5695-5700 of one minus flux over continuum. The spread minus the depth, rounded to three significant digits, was 1.01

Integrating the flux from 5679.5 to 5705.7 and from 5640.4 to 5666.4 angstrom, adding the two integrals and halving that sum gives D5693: 431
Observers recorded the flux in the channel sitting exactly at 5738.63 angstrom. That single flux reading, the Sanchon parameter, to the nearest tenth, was 17.7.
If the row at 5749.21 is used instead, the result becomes 17.2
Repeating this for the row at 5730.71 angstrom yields 17.9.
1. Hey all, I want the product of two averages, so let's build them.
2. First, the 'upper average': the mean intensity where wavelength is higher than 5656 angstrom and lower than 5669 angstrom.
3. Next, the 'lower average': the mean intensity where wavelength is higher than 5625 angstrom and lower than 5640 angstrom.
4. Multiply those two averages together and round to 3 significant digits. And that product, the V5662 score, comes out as 279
